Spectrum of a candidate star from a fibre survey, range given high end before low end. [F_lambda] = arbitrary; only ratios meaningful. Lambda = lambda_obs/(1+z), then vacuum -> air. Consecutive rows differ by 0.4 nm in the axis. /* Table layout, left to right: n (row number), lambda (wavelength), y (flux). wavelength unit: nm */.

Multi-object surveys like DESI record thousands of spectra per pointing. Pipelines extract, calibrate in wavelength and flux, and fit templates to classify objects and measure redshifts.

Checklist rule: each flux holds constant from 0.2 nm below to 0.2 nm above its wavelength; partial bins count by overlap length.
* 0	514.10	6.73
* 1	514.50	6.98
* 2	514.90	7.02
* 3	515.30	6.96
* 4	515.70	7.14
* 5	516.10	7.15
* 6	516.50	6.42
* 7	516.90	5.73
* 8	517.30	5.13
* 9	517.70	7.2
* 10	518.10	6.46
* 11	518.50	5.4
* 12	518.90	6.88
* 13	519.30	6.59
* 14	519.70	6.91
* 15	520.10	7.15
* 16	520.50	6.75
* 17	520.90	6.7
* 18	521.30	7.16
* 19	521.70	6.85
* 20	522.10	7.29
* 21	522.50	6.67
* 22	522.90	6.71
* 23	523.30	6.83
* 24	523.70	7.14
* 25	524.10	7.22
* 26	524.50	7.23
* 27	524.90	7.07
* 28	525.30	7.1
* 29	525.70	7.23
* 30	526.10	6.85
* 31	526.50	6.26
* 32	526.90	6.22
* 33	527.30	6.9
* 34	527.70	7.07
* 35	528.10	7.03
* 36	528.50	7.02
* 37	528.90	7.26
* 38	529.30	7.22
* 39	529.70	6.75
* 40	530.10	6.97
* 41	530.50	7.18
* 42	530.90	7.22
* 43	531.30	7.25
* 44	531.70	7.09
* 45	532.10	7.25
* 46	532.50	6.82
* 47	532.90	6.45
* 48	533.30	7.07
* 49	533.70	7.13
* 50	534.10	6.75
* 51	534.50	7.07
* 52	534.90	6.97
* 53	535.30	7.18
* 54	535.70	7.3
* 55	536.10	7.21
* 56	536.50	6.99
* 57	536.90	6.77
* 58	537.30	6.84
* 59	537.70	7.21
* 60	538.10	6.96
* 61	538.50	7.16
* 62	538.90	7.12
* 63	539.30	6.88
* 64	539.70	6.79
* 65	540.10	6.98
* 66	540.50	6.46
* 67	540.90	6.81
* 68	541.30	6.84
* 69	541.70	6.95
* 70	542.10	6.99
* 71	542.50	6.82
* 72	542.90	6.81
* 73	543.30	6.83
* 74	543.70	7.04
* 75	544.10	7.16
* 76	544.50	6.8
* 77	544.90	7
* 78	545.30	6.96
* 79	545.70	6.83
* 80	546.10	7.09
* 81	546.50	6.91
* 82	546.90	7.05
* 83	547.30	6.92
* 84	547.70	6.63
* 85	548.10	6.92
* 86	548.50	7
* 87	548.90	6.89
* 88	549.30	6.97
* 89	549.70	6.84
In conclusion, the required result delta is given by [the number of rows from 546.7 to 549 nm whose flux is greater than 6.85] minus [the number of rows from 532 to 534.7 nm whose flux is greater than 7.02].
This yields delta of 1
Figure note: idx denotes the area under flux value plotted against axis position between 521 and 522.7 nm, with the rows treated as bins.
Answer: 11.9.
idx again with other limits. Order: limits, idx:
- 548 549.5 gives 10.4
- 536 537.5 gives 10.4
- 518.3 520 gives 11.0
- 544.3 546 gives 11.7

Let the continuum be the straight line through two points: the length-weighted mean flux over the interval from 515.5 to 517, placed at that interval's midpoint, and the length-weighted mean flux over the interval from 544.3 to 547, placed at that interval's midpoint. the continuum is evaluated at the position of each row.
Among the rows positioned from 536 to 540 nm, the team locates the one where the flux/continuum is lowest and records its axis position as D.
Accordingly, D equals 539.70 nm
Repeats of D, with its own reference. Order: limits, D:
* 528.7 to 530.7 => 529.70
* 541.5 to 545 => 544.50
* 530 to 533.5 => 532.90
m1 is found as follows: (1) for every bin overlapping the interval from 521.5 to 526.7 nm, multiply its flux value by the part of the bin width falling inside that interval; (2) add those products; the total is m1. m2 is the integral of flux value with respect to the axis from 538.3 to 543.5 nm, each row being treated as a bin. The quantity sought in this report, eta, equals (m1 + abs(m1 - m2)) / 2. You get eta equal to 18.3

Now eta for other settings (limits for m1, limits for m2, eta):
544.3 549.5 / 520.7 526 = 18.6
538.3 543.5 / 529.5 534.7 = 18.2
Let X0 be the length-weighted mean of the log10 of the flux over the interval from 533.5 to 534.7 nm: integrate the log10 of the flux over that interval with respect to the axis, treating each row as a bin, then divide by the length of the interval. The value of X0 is 0.8439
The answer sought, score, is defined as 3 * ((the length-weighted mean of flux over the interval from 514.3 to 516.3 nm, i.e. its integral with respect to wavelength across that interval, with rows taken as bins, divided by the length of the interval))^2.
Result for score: 149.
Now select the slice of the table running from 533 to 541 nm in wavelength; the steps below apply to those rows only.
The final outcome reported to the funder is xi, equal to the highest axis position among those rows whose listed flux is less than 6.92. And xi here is 540.90 nm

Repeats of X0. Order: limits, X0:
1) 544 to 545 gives 0.8430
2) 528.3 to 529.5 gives 0.8553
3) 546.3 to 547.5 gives 0.8426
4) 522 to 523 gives 0.8365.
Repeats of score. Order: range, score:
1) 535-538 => 150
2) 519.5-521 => 142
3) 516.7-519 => 112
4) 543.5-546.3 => 146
